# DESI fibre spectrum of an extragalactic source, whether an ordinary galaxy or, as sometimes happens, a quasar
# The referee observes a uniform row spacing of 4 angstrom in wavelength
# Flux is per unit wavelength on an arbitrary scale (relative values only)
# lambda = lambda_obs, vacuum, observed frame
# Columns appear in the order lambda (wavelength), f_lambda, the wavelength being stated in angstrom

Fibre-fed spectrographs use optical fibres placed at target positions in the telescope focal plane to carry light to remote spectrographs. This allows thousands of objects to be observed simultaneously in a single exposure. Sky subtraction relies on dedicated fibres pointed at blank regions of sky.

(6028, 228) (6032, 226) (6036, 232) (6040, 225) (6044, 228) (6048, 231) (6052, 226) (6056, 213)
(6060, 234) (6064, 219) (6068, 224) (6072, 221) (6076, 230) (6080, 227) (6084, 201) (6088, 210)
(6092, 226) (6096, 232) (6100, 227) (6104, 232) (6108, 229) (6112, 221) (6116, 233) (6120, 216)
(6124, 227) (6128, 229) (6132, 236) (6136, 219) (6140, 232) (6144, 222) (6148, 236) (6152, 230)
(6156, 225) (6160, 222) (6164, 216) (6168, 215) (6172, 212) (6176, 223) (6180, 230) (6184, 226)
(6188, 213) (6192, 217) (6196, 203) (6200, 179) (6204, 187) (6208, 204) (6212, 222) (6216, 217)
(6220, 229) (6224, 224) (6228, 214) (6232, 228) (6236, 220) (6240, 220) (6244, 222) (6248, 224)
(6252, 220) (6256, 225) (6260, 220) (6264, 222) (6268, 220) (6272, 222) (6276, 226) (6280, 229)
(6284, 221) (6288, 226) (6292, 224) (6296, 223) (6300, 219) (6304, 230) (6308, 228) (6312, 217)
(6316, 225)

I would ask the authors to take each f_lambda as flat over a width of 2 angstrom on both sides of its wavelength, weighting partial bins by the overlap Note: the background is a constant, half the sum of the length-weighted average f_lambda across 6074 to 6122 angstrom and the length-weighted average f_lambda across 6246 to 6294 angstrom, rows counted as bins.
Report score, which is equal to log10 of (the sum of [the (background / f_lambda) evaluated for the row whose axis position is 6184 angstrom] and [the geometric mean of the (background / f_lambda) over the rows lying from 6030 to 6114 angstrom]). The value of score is 0.298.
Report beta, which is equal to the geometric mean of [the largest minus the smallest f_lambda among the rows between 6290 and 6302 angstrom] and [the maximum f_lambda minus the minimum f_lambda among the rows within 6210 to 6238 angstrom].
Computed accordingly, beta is 8.7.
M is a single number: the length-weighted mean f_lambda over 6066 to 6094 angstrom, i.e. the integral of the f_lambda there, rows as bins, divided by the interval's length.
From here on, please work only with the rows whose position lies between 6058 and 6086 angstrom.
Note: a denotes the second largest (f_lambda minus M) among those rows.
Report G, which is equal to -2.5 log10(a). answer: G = -2.52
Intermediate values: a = 10.1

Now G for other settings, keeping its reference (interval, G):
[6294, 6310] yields -2.28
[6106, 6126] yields -2.40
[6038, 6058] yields -2.28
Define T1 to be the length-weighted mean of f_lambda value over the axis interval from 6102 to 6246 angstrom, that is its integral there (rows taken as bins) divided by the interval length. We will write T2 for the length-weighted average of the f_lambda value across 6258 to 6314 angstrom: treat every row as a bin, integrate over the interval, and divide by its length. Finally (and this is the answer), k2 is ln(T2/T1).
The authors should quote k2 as 0.014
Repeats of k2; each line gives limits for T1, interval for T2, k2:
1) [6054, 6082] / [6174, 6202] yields -0.050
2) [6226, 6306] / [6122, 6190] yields 0.007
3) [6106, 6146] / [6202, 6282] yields -0.030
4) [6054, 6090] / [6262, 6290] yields 0.017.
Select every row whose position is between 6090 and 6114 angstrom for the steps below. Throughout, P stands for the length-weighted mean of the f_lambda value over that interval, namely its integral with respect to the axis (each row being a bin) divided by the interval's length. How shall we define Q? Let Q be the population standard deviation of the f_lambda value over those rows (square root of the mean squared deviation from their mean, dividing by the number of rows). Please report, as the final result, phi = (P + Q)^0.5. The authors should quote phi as 15.2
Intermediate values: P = 228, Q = 3.8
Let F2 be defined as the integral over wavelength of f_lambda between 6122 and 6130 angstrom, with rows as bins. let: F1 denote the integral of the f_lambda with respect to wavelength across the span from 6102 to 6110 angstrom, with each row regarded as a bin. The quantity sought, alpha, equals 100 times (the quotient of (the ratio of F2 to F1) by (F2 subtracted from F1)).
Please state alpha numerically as 4.9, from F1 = 1844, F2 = 1824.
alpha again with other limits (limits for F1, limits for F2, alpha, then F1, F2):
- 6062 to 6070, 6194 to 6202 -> 0.4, 1772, 1528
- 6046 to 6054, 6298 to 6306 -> 3.1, 1828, 1796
